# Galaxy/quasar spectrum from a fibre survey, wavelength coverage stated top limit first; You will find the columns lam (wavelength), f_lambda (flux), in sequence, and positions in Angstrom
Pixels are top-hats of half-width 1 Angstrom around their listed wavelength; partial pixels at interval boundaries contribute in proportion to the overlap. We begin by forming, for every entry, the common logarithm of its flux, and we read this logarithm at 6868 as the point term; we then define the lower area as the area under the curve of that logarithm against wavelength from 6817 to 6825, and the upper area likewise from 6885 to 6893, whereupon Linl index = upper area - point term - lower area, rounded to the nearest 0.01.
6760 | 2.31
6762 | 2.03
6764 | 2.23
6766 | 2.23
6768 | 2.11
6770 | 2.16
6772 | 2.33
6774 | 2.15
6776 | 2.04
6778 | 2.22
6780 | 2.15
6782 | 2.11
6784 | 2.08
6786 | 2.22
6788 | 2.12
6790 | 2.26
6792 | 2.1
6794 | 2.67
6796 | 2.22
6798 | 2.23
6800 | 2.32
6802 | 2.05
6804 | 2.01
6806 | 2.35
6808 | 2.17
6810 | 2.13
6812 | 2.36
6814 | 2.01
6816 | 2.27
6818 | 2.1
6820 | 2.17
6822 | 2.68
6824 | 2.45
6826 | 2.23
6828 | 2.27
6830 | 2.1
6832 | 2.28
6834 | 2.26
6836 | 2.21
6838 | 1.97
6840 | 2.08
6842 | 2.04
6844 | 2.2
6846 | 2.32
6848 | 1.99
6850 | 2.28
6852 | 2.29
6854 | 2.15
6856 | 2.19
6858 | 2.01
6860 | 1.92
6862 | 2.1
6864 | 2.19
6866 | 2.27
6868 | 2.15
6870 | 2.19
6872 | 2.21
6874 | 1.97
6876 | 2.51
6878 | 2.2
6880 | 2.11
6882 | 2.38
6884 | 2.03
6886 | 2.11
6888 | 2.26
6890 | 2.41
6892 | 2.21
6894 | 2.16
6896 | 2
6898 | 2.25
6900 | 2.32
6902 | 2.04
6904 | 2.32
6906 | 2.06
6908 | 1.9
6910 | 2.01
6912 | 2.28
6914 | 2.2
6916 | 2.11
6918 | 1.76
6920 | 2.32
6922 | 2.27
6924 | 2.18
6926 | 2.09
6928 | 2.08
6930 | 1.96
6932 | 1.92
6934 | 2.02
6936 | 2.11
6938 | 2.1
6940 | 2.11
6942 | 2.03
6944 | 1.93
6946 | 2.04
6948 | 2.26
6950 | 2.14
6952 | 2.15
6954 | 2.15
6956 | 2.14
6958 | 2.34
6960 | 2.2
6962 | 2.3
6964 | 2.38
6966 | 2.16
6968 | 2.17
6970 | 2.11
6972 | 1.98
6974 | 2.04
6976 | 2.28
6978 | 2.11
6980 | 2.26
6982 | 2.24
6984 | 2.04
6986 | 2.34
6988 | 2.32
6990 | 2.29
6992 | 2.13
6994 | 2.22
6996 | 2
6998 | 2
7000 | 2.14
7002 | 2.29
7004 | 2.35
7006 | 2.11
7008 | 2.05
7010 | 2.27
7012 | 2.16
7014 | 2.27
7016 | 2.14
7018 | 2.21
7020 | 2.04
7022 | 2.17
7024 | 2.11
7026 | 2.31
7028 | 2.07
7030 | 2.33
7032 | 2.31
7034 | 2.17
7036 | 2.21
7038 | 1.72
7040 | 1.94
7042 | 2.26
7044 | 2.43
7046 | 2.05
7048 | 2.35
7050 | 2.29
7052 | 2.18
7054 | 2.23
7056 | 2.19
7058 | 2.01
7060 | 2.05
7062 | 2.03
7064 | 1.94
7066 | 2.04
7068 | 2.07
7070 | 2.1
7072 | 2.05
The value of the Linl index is -0.47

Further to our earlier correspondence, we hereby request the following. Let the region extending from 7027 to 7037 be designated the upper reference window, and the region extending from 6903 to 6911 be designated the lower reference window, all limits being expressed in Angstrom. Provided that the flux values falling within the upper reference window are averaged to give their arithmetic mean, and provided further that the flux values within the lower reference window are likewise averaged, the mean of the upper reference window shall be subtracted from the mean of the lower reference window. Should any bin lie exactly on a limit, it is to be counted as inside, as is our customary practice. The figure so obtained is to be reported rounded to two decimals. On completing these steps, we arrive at -0.15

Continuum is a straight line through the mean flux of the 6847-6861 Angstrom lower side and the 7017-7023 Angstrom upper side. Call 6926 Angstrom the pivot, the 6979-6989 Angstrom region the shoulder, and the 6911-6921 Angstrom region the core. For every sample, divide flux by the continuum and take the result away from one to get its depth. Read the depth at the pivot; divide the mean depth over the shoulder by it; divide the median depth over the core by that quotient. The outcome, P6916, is 0.01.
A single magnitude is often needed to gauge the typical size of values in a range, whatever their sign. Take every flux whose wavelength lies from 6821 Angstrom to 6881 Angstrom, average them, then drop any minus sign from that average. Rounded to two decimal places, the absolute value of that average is 2.19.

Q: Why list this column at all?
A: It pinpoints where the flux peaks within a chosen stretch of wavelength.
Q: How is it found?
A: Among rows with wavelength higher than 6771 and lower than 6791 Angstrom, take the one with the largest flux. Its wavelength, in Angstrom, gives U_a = 6772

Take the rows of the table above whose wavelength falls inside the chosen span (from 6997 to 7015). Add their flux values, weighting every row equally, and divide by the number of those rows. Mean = 2.18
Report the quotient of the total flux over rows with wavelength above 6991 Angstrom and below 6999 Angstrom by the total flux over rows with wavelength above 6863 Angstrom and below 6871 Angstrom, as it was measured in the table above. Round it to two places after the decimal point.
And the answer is 0.95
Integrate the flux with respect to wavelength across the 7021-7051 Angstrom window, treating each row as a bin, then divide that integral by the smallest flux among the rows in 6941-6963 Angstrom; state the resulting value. 34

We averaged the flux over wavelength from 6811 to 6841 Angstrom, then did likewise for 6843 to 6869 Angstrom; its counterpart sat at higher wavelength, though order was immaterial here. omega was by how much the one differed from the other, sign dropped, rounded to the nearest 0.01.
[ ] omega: 0.07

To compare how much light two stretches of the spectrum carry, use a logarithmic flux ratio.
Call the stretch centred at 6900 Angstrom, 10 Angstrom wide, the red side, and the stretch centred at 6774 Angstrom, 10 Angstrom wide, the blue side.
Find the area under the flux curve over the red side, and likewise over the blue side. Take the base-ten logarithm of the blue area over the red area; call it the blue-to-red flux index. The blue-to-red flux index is 0.00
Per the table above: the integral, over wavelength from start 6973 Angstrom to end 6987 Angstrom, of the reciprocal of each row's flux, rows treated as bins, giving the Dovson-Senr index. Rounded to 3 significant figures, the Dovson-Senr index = 6.42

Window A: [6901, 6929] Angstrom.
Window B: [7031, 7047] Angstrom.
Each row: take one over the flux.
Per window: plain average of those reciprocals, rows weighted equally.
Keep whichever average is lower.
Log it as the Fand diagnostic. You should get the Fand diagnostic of 0.473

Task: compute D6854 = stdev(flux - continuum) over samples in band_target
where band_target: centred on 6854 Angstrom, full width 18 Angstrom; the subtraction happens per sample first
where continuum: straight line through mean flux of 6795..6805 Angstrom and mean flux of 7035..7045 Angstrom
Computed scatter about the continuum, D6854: 0.14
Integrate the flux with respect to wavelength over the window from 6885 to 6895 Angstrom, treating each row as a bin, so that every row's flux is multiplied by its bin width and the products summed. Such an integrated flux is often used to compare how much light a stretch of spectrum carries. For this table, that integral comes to 22.3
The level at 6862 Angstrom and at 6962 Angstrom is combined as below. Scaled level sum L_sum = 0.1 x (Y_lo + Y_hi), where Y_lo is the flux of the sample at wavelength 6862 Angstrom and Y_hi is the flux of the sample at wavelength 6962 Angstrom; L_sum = 0.440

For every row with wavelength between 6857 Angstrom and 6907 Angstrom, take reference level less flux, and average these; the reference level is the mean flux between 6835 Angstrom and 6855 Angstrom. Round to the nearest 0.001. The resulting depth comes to -0.022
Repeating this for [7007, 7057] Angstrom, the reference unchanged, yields -0.025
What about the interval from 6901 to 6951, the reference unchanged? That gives 0.063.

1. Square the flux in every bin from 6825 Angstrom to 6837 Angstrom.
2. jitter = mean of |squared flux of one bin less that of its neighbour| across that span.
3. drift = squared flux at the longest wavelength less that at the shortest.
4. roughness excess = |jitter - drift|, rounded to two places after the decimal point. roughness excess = 0.49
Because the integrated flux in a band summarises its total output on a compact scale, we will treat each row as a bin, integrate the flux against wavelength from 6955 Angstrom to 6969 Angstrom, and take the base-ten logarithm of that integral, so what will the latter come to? 1.50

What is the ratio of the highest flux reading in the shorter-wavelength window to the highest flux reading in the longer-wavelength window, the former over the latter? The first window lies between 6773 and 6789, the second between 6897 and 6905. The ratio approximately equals 0.96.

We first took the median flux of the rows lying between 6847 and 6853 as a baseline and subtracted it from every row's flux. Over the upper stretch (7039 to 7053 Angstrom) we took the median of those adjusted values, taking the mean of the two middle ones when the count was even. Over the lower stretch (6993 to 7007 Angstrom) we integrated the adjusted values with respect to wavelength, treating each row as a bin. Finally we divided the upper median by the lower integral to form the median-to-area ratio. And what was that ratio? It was 0.012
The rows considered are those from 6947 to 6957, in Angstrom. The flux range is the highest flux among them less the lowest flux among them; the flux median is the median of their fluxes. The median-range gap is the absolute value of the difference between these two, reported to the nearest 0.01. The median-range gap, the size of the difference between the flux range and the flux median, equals 2.03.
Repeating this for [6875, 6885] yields 1.72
